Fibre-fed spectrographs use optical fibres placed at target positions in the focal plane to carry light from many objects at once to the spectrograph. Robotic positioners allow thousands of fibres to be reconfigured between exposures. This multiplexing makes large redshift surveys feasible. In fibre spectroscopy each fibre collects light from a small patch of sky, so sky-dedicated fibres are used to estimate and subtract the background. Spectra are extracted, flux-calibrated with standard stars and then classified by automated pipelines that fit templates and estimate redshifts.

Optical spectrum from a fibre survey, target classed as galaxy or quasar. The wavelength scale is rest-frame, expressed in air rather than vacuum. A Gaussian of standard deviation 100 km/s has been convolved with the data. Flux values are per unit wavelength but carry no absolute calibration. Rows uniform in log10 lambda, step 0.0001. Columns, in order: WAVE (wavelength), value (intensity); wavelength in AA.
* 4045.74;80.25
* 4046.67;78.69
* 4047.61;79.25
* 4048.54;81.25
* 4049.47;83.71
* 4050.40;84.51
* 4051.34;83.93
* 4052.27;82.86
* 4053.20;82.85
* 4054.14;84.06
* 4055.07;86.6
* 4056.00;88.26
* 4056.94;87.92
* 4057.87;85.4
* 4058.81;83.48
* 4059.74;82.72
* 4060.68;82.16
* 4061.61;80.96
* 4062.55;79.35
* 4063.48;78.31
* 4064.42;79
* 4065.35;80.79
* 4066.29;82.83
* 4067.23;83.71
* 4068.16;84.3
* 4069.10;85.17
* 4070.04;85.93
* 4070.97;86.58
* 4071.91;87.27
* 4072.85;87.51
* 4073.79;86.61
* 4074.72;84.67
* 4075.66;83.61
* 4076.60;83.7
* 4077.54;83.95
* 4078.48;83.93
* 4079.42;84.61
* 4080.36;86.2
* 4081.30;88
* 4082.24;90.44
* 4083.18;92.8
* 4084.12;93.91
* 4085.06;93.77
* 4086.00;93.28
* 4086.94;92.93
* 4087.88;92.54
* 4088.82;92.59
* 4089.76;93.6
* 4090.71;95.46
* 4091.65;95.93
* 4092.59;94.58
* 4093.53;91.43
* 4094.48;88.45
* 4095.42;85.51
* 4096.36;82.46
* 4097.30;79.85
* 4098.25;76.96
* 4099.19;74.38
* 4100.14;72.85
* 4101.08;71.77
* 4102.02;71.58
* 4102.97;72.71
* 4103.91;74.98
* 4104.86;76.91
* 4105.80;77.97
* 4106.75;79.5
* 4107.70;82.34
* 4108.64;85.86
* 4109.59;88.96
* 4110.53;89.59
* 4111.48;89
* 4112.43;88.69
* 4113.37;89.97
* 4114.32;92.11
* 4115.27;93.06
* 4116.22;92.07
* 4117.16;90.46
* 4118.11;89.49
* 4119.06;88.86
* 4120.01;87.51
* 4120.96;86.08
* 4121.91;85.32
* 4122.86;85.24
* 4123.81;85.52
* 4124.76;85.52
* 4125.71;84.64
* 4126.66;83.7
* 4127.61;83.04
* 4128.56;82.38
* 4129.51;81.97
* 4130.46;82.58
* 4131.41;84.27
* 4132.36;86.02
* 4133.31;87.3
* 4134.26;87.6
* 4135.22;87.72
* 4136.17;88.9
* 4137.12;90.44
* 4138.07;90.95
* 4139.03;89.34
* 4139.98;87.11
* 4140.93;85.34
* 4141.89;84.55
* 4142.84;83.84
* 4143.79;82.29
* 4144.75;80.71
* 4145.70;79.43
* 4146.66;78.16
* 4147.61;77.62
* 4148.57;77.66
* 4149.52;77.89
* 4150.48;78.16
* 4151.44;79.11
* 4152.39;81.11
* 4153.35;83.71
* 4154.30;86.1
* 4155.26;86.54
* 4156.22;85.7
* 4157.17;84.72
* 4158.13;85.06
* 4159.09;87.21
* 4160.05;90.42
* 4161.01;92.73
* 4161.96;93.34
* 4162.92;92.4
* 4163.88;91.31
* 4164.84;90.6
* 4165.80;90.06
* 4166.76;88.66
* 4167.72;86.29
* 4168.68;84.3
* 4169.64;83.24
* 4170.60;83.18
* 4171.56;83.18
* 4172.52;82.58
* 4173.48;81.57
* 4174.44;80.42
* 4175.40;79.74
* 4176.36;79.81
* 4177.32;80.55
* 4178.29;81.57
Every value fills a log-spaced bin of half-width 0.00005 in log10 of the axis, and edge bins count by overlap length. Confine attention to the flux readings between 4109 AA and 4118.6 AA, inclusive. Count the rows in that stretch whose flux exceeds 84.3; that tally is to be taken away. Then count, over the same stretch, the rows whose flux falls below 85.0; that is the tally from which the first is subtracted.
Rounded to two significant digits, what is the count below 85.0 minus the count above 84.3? -10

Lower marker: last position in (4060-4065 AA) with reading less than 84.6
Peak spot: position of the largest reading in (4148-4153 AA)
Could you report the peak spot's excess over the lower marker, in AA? 88.0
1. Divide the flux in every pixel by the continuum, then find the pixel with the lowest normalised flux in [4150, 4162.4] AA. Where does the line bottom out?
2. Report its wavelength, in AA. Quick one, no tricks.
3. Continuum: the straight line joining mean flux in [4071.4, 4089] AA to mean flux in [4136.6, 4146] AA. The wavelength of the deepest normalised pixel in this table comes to 4150.48 AA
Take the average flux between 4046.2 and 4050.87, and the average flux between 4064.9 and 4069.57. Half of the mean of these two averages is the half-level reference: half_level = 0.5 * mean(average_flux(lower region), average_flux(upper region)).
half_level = 41.2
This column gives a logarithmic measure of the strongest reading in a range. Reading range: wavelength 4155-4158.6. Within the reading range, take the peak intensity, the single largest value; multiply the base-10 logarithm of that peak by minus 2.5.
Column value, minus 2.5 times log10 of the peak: -4.84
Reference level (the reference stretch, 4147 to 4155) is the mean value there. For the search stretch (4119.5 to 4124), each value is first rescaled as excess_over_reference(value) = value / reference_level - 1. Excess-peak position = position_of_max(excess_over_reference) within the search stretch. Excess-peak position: 4120.01 AA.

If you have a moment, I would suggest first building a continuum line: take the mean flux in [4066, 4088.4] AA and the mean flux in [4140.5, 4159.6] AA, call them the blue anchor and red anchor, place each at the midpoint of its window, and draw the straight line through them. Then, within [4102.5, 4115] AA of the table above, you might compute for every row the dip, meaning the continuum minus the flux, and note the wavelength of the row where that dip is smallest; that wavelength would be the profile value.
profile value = 4114.32 AA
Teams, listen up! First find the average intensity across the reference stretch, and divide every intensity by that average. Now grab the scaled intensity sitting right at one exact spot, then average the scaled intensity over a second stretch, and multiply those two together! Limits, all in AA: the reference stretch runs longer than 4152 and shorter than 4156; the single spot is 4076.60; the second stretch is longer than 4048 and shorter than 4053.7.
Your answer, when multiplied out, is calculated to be 0.98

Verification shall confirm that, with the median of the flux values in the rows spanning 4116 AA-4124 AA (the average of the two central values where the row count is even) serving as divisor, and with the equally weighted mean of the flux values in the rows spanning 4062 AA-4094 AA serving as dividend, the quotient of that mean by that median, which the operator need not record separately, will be 1.00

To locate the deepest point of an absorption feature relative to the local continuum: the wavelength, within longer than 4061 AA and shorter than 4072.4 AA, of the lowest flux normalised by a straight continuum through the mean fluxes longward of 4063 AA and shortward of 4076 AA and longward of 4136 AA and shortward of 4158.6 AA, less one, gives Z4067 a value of 4063.48 AA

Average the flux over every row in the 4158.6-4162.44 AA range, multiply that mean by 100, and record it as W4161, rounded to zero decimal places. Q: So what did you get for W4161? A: 9093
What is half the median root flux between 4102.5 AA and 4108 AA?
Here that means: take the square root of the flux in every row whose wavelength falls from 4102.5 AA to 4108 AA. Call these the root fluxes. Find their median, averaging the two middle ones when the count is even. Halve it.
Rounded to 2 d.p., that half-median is 4.40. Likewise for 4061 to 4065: 4.45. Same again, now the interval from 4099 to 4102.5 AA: 4.25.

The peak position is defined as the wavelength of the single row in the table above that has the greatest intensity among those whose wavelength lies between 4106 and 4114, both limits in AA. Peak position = 4113.37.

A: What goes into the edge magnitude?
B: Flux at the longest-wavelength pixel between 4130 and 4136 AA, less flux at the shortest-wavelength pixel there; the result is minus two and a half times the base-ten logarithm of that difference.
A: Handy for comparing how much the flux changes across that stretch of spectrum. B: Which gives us -1.78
